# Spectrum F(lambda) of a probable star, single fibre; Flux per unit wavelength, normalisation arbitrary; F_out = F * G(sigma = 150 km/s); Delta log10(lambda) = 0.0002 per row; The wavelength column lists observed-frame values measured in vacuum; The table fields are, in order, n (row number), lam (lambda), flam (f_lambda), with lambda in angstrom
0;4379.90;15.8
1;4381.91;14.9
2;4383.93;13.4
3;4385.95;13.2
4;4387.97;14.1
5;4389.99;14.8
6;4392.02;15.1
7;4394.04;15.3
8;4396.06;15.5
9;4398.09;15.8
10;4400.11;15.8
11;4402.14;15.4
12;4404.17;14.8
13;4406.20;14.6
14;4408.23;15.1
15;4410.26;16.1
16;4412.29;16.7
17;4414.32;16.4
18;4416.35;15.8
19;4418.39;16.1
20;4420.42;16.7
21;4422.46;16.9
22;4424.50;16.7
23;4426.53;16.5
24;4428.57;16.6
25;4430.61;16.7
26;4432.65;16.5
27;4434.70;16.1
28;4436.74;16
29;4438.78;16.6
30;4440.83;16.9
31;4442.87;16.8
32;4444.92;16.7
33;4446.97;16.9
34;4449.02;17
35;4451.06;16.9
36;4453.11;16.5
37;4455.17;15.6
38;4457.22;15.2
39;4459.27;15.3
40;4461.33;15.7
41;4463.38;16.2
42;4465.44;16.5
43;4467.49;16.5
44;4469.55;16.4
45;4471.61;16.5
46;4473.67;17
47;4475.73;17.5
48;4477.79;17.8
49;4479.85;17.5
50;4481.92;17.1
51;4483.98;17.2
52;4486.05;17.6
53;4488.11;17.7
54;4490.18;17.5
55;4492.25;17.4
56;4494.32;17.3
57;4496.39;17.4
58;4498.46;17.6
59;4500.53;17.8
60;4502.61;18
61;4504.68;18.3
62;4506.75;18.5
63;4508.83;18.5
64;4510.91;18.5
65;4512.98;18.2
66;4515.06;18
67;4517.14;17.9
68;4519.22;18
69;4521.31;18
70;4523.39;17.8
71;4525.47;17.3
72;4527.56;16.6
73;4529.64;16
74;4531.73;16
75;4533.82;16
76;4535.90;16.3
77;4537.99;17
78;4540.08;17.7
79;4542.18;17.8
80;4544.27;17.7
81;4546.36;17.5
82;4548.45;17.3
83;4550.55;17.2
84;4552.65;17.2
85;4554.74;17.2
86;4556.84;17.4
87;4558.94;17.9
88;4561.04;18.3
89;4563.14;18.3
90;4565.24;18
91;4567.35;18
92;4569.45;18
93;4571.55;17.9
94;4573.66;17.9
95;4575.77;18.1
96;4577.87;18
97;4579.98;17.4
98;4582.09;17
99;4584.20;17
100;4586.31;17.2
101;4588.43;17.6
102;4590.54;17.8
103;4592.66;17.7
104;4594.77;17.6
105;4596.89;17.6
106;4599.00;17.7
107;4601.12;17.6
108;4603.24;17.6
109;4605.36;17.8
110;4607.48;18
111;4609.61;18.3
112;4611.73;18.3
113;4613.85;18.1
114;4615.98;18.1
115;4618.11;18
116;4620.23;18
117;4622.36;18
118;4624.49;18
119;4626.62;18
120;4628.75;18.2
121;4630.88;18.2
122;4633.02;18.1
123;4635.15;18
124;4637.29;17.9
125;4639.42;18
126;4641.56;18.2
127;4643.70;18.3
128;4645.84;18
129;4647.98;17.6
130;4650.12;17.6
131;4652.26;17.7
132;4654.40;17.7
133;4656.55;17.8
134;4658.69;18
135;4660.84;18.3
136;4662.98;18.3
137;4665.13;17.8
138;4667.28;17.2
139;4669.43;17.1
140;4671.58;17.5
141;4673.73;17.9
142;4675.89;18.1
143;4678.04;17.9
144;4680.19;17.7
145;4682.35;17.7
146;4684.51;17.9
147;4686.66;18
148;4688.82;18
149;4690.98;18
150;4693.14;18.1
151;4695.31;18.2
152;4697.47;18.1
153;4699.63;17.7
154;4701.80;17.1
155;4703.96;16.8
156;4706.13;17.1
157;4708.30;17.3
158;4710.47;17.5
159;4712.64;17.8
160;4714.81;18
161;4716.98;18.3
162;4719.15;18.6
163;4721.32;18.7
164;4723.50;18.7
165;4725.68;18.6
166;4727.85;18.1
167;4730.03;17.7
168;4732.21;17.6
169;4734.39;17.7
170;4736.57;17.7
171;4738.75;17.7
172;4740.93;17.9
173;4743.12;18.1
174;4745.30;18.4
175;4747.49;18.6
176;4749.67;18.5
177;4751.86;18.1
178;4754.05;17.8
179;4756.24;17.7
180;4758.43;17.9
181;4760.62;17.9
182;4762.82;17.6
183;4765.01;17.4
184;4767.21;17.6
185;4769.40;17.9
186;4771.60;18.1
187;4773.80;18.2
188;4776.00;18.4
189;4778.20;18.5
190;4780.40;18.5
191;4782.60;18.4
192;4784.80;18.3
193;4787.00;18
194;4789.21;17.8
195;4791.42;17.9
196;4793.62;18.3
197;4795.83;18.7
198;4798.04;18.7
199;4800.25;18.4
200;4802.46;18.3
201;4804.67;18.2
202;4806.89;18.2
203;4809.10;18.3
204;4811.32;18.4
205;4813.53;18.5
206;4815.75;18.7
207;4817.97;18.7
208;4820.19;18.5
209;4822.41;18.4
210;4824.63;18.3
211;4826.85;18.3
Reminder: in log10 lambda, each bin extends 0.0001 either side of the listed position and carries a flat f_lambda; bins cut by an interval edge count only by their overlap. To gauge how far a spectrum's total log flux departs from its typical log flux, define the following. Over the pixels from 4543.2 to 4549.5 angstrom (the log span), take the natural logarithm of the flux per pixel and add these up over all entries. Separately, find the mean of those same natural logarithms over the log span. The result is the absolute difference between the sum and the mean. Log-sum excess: 5.72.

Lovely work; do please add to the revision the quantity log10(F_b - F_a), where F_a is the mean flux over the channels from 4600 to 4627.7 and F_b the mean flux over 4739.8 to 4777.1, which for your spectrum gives -1.7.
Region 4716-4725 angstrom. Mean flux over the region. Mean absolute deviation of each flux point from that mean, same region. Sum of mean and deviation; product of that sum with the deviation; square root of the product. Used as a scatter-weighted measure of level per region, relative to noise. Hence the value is 1.6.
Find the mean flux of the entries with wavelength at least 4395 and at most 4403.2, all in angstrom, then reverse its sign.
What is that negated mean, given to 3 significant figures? -15.6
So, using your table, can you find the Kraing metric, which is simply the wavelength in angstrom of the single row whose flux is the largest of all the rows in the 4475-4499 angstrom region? 4477.79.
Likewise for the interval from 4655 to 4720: 4719.15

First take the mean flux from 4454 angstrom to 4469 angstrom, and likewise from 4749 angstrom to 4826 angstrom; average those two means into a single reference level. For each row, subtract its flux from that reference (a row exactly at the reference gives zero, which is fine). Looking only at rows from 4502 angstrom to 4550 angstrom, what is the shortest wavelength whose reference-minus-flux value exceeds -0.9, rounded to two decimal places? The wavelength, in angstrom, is 4517.14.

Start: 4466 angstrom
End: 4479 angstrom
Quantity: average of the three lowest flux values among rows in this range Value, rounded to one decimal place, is 16.5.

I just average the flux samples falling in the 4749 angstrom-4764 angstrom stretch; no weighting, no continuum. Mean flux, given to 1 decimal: 17.9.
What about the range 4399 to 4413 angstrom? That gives 15.5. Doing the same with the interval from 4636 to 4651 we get 17.9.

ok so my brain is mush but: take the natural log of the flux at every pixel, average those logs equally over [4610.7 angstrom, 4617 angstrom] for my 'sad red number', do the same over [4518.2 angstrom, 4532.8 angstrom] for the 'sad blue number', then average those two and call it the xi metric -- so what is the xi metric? 2.87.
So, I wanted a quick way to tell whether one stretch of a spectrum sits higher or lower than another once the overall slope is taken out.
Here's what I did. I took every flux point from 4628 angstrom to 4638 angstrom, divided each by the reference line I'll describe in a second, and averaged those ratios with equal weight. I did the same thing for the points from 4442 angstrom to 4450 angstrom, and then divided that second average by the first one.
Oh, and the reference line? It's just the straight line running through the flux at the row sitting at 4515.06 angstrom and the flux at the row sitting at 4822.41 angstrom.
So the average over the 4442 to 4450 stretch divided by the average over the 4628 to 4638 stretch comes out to 0.94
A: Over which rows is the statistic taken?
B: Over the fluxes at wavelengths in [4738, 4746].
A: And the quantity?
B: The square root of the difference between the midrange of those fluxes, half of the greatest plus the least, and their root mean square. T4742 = 0.15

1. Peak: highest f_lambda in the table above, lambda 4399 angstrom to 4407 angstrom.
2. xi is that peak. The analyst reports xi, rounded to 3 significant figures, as 15.8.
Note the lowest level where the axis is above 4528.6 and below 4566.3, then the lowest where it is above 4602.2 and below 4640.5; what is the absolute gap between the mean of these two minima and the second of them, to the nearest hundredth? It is 0.80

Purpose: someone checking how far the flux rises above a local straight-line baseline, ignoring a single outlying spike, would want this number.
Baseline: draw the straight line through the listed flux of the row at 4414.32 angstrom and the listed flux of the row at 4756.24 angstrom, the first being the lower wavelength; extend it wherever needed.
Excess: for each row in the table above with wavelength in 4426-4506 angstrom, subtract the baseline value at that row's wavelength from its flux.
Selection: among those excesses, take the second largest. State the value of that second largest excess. 1.3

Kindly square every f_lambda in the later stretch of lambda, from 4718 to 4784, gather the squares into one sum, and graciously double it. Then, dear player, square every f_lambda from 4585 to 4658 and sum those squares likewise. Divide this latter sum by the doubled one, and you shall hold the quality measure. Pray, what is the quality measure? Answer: 0.6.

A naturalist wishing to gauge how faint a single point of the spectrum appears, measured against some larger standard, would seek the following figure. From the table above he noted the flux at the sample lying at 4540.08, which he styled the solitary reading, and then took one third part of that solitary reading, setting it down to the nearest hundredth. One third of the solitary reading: 5.90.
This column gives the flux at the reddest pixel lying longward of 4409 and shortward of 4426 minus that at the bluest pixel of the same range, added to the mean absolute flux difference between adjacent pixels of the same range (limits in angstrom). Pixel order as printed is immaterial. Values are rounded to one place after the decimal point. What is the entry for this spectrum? 1.0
